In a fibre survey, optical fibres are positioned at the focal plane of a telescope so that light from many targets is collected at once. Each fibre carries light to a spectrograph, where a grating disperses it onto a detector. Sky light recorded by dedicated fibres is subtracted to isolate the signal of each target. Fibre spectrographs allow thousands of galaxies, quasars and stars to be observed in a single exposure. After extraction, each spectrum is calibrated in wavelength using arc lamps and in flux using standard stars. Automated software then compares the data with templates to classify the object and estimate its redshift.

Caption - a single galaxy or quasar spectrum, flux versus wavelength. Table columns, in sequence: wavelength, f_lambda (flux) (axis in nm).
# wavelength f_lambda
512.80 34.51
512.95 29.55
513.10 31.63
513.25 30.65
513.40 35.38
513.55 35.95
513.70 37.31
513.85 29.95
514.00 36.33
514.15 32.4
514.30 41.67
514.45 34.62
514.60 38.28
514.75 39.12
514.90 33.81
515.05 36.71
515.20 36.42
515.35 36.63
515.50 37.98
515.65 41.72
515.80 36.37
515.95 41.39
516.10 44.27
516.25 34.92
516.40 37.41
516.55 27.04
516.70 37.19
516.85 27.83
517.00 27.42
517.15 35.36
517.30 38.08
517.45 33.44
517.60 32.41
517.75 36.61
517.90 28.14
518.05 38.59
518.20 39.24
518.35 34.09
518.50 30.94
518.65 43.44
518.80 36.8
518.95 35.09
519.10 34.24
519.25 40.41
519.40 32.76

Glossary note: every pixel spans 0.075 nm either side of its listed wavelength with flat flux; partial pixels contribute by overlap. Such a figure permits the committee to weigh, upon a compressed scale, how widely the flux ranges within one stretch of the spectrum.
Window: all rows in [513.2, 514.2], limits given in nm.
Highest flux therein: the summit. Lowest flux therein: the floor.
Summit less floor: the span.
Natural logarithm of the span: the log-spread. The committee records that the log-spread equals 2.00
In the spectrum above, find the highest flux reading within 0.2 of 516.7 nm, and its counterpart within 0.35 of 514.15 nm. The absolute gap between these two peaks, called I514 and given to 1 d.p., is 4.5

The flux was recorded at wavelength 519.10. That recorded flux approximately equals 34.24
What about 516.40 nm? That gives 37.41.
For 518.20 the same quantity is 39.24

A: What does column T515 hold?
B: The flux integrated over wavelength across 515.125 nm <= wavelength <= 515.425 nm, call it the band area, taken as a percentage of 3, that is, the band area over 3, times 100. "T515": 365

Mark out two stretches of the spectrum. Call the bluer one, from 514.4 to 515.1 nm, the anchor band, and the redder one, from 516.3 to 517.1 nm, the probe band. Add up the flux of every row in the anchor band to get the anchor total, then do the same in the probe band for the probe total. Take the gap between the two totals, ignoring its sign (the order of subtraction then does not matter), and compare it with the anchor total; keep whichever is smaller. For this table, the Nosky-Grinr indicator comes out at 26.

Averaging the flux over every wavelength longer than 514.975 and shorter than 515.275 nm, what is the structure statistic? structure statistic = 36.6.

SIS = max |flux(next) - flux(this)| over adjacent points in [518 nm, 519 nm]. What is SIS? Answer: 12.5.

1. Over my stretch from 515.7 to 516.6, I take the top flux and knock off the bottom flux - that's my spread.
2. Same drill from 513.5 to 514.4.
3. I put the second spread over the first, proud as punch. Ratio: 0.68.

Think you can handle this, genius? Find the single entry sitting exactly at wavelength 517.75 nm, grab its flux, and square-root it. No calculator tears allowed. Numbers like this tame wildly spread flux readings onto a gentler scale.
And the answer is 6.05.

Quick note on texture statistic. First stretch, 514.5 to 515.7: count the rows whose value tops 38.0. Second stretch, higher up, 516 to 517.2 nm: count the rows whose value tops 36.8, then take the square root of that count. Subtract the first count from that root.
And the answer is -1.3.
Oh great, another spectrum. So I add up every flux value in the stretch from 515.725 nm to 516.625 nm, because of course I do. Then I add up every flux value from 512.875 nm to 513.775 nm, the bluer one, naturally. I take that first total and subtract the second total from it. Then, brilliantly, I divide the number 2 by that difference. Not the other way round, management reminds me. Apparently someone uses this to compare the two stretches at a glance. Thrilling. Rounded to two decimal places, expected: 0.10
